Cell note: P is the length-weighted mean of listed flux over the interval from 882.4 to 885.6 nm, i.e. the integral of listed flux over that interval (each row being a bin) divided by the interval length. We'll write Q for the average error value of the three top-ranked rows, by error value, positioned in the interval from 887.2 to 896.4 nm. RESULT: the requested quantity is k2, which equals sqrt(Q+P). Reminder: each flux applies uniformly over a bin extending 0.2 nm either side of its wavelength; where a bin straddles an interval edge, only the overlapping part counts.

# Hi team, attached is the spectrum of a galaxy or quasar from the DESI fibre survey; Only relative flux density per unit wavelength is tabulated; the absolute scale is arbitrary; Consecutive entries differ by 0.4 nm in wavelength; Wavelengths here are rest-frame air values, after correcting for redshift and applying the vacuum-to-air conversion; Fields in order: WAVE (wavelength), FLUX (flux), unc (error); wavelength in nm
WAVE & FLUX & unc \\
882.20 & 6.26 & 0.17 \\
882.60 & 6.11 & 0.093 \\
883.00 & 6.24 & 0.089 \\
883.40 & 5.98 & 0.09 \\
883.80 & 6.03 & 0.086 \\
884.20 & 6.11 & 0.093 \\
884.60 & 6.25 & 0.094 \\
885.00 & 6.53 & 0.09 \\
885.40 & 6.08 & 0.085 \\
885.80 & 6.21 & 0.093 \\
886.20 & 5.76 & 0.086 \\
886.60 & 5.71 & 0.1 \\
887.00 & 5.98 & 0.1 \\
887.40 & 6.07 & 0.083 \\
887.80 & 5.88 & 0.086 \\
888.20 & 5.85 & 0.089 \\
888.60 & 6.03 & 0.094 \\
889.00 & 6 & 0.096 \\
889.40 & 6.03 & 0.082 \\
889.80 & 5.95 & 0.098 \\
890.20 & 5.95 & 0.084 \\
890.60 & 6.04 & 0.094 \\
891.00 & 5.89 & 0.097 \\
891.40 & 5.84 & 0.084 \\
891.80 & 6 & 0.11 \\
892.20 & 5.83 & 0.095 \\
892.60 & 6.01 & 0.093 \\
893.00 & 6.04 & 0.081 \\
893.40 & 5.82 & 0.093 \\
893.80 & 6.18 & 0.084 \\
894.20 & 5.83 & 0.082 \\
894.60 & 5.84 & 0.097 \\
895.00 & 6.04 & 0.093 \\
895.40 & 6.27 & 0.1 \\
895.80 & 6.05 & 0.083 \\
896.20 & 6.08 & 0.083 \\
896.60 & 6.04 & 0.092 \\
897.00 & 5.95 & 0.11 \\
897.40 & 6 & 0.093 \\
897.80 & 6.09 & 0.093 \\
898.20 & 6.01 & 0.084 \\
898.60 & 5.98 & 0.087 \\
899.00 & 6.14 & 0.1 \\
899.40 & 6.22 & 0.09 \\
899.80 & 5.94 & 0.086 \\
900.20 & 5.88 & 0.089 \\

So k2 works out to 2.504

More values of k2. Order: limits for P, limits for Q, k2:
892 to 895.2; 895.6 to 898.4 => 2.459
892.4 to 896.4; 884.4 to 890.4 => 2.473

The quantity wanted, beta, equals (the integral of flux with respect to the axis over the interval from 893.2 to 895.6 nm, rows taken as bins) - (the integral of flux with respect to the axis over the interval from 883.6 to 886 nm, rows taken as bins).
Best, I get 0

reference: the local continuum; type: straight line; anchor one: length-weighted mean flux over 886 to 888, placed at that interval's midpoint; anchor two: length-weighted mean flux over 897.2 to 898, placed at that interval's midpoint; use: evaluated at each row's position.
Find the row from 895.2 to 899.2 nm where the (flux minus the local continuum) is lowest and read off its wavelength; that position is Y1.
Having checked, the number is 897.00 nm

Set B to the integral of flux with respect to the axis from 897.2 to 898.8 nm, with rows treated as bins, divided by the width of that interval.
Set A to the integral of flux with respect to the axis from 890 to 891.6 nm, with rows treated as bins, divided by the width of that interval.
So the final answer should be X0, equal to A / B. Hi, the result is 0.99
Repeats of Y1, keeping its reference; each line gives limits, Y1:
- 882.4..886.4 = 886.20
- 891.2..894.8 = 894.20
